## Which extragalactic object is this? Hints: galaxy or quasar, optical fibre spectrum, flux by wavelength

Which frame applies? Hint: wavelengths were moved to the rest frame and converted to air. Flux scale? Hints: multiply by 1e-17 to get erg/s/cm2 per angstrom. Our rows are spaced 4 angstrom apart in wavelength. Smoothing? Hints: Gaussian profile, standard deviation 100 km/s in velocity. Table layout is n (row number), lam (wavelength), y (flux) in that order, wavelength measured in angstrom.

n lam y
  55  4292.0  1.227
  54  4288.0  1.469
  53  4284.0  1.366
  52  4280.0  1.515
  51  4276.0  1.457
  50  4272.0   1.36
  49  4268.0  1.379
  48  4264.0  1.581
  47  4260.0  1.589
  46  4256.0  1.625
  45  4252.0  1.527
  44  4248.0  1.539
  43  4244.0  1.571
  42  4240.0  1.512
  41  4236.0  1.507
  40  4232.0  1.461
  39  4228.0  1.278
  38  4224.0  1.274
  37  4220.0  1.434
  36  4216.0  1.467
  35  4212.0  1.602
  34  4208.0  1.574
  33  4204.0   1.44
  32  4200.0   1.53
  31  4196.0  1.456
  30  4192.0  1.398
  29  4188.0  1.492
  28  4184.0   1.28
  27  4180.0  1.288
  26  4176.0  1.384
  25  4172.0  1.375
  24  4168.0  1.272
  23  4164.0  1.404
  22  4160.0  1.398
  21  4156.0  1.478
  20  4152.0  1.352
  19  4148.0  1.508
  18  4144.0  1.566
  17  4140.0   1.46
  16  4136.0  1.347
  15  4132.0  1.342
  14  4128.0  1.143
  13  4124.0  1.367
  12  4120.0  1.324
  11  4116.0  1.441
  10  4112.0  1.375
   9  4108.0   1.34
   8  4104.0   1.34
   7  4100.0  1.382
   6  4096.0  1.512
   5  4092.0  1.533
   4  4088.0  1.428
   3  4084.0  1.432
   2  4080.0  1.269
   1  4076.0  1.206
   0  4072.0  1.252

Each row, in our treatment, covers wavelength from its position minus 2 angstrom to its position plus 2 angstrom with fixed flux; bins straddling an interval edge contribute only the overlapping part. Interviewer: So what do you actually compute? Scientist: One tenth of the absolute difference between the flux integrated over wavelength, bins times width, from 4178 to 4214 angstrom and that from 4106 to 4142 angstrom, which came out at 0.4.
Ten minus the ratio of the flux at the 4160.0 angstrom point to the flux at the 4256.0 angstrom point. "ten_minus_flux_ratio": 9.1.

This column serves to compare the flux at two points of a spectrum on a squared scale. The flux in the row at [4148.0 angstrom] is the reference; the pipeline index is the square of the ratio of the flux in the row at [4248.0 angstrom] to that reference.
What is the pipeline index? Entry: 1.04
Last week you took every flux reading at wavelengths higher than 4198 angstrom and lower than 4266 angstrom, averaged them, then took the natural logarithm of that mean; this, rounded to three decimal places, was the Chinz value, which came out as 0.406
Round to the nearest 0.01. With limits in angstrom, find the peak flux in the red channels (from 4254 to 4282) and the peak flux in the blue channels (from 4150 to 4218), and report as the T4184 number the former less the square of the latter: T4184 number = -0.94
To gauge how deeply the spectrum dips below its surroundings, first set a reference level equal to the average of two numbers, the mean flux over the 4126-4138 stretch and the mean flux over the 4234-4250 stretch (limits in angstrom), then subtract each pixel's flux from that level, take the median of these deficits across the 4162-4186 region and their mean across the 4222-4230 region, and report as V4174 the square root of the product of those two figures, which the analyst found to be 0.10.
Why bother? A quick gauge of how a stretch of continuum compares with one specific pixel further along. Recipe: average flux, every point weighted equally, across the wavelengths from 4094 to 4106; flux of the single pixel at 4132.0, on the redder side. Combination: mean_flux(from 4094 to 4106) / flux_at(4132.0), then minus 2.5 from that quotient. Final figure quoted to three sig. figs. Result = -1.45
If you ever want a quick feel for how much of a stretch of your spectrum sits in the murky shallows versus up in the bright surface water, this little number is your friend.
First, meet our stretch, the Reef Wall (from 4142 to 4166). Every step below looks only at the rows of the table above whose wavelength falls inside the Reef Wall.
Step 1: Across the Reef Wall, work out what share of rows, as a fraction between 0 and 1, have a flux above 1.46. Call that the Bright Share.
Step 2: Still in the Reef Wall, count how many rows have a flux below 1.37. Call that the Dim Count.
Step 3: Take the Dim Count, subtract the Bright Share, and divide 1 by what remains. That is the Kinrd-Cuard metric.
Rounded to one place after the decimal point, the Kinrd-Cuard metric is 2.0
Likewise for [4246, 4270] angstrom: -1.2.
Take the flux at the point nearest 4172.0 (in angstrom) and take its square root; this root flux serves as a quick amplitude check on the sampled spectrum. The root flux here 1.17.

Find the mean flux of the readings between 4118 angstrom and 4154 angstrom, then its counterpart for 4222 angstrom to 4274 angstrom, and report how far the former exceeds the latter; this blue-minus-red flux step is -0.098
